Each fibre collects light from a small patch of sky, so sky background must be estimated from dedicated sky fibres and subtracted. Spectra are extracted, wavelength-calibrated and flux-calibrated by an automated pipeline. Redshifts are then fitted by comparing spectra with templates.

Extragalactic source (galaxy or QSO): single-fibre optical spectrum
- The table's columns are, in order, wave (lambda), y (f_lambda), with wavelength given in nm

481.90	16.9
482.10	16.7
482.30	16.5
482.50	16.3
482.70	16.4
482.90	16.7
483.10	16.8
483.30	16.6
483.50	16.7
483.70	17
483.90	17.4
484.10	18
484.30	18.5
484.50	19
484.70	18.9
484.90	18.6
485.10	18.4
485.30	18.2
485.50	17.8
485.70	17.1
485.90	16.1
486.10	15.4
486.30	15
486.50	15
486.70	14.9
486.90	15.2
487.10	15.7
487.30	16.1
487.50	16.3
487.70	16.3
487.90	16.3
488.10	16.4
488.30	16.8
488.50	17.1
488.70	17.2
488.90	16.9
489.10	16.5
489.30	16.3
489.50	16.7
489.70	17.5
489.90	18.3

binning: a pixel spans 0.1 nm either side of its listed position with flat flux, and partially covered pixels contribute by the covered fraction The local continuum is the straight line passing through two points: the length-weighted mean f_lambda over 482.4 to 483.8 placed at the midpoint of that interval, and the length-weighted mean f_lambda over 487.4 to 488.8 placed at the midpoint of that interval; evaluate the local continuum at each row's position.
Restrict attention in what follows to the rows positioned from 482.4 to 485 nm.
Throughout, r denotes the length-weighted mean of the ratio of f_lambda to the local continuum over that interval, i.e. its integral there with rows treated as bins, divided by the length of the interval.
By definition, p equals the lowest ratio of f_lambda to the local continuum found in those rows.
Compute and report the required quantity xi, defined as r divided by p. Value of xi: 1.07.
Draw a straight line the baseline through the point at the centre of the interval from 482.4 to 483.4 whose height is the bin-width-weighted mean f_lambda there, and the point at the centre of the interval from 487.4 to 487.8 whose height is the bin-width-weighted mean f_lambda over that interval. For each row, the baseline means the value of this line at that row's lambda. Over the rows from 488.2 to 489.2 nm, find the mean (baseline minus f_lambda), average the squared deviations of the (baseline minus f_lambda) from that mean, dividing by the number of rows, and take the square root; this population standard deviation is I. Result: 0.24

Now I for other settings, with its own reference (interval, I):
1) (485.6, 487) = 0.73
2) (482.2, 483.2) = 0.20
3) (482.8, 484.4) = 0.68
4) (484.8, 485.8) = 0.52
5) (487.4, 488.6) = 0.33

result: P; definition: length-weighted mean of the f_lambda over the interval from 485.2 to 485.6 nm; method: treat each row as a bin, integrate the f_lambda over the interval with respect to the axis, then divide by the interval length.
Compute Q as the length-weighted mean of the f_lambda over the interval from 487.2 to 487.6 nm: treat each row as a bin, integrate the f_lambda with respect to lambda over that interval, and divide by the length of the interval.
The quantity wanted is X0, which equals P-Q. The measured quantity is 2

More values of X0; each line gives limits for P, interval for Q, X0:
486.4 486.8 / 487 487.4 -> -1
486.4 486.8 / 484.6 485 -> -4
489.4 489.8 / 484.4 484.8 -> -2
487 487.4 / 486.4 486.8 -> 1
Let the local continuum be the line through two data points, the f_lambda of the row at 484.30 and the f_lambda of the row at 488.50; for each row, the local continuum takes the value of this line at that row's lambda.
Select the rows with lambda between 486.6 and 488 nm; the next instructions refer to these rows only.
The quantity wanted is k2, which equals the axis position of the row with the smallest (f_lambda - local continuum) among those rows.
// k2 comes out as 486.70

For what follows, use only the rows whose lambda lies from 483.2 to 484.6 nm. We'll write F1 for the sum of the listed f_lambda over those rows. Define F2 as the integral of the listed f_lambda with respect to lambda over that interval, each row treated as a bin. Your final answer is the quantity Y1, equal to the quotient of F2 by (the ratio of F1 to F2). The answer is 4.93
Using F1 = 123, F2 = 24.64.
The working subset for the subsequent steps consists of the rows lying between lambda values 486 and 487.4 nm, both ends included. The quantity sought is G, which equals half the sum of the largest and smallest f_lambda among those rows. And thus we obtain 15.5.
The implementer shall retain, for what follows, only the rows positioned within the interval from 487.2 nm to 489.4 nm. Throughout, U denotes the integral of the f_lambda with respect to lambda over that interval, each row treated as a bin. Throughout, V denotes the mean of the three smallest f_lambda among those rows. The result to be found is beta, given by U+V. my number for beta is 52.7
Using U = 36.4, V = 16.2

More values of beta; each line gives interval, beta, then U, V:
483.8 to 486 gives 56.5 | 39.6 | 16.9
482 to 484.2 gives 53.4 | 37.0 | 16.4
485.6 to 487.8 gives 49.6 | 34.6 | 15.0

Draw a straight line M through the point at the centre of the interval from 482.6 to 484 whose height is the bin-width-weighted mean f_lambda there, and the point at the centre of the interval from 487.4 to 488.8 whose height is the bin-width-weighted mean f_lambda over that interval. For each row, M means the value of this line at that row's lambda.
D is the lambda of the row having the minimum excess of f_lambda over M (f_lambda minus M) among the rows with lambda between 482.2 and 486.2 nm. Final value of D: 486.10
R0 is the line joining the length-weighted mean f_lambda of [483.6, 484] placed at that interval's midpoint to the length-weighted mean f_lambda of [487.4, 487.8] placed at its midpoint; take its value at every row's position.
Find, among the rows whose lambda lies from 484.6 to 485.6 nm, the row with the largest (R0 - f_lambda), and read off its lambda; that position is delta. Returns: 485.50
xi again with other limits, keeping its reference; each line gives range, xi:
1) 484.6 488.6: 1.11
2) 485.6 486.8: 1.05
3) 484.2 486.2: 1.16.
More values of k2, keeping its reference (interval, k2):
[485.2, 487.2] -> 486.30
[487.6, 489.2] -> 487.70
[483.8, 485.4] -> 483.90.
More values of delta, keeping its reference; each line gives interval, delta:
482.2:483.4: 482.50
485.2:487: 486.70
